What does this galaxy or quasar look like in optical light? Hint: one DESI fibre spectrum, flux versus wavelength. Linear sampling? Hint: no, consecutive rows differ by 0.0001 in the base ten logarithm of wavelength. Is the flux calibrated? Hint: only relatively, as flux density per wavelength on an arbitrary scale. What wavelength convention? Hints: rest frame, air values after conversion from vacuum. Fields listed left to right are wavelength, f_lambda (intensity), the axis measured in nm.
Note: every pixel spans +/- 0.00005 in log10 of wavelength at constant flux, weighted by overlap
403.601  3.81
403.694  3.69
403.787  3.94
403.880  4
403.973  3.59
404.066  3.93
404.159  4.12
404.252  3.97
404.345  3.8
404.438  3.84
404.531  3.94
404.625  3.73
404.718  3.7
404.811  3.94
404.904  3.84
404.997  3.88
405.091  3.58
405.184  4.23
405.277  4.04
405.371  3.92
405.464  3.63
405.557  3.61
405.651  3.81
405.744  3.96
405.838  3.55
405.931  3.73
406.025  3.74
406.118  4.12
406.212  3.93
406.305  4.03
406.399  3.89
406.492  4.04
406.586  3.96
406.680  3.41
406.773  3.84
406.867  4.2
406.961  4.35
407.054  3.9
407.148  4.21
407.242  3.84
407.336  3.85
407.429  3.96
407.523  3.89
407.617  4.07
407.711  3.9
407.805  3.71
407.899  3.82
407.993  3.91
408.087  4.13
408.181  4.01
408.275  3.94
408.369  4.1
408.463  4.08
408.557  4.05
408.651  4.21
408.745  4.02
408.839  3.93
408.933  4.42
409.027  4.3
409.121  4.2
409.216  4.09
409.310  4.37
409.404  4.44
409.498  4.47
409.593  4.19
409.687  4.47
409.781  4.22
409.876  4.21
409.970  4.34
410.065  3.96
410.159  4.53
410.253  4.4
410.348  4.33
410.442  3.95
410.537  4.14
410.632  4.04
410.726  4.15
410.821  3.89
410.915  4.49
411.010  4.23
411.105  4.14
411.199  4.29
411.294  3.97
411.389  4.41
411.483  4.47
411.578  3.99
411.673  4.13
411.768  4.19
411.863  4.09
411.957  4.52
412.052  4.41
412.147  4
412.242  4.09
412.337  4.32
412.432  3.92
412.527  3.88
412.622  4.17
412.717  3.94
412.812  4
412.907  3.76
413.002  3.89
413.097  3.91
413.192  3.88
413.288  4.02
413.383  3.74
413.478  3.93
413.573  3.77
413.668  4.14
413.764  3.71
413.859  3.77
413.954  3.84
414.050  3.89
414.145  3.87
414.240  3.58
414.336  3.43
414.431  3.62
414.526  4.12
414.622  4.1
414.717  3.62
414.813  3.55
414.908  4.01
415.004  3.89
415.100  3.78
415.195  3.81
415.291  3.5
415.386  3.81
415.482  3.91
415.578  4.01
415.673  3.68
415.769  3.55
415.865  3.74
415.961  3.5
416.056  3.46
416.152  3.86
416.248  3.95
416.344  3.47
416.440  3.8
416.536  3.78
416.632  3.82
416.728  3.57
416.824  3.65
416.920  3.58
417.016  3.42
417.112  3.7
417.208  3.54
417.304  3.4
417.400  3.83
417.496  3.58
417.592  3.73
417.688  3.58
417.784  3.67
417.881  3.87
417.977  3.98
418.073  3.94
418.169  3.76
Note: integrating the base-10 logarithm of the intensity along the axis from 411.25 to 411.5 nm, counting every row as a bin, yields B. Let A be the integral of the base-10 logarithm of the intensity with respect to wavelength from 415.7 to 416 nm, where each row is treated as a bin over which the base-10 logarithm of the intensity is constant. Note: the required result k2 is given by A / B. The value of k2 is 1.06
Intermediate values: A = 0.167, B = 0.158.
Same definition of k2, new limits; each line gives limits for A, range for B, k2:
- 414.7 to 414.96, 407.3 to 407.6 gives 0.83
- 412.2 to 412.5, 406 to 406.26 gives 1.18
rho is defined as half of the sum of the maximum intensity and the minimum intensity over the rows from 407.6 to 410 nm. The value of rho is 4.09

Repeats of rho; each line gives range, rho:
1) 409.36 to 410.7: 4.24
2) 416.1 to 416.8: 3.71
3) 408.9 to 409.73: 4.28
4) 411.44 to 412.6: 4.20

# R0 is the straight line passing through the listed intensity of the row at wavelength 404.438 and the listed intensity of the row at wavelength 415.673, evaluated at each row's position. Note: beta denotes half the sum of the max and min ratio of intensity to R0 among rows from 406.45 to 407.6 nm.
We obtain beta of 1.019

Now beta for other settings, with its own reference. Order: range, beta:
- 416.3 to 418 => 1.011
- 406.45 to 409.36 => 1.033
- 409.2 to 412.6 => 1.124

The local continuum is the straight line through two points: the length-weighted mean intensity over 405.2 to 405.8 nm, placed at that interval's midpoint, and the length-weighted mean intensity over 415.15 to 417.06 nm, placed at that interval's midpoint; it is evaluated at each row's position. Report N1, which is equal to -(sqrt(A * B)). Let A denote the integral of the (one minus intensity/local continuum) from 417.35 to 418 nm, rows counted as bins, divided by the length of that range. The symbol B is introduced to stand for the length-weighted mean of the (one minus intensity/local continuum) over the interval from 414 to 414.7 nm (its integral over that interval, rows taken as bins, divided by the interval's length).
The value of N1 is -0.019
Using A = -0.019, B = -0.021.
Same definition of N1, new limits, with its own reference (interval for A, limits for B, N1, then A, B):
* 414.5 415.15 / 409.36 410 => -0.076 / -0.040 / -0.145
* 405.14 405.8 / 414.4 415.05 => -0.019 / -0.010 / -0.037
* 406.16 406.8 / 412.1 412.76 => -0.031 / -0.012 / -0.081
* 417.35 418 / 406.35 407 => -0.025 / -0.019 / -0.033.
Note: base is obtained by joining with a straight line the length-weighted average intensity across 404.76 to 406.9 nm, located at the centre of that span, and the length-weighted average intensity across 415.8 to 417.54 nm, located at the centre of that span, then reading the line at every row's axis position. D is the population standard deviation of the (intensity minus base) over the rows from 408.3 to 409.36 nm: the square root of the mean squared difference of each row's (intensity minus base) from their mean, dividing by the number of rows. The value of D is 0.15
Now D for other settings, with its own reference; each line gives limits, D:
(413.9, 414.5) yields 0.17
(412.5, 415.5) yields 0.18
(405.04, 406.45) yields 0.20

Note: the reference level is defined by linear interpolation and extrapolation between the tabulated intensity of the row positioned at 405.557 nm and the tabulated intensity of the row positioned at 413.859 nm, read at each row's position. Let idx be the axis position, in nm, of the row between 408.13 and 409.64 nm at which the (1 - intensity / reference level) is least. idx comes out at 409.498 nm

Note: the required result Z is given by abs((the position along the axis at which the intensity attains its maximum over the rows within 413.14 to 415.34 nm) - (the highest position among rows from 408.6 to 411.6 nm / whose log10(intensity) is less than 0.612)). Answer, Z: 2.09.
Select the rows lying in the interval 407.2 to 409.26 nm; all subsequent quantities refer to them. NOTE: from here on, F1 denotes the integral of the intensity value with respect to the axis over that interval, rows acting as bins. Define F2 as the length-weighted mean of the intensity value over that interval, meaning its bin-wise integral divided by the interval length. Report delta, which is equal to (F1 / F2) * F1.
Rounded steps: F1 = 8.3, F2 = 4.02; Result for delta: 17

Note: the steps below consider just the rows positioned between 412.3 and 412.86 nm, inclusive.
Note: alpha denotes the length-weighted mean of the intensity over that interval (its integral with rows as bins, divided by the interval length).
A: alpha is 4.03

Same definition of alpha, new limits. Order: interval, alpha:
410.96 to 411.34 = 4.16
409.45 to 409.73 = 4.37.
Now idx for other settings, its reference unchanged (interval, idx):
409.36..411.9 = 410.159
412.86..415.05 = 413.668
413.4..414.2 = 413.668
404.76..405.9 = 405.184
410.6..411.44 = 410.915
